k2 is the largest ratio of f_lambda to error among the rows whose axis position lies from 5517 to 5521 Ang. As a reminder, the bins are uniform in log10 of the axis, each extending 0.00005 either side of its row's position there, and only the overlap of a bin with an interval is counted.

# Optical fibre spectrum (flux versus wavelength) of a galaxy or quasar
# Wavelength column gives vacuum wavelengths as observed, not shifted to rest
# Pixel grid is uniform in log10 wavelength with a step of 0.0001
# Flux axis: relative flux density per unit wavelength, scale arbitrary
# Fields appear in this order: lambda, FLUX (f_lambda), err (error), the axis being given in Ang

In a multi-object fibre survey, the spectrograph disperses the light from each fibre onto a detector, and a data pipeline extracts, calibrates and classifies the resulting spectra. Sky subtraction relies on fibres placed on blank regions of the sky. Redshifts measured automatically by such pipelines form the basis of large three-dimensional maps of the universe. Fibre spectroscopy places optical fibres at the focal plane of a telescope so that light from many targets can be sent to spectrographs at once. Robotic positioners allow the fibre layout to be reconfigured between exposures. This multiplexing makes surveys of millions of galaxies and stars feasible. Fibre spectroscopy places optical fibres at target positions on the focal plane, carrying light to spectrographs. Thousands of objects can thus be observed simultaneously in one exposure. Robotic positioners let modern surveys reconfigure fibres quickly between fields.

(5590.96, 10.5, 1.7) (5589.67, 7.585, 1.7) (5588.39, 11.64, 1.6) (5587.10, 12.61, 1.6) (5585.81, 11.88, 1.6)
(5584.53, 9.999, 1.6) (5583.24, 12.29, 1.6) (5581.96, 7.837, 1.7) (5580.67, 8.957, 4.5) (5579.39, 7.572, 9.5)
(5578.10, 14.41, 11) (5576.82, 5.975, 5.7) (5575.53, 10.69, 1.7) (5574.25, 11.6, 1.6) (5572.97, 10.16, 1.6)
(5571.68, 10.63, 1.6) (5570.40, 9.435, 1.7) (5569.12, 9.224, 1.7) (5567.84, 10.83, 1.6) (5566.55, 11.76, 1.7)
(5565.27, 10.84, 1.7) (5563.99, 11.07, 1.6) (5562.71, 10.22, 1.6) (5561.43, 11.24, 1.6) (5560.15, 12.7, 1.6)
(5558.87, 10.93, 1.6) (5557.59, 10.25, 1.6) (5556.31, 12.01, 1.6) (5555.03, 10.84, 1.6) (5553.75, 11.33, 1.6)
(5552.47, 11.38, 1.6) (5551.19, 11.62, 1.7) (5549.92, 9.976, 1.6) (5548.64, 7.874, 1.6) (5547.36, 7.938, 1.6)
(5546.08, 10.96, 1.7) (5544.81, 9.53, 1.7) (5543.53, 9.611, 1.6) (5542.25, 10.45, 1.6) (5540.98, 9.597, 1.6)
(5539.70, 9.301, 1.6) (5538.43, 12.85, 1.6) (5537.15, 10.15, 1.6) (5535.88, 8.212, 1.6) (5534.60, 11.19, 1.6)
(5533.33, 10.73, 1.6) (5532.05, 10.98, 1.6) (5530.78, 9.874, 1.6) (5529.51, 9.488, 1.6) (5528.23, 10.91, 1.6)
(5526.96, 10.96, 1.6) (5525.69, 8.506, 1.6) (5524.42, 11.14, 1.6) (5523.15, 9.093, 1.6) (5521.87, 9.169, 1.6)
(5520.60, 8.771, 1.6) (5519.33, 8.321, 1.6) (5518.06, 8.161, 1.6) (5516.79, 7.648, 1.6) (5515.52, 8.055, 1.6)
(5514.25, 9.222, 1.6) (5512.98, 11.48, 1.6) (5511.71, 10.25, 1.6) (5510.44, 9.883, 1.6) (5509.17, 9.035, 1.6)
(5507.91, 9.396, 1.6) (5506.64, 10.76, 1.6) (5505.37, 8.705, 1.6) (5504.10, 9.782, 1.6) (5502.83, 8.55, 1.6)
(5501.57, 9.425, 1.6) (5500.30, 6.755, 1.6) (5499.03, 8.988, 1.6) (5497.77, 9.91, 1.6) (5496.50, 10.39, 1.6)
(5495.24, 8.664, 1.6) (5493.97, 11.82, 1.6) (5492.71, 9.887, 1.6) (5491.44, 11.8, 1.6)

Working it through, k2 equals 5.5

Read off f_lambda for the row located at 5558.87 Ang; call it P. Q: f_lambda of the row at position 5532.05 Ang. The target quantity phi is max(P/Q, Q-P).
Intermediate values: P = 10.93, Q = 10.98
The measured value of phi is 1.0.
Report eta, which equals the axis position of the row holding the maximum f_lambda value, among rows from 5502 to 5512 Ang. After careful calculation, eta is 5506.64 Ang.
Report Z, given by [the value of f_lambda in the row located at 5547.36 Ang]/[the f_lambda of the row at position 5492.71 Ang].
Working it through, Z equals 0.8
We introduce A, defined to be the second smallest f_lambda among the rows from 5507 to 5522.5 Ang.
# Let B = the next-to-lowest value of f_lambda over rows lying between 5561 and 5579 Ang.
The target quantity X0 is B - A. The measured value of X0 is 1.2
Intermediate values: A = 8.055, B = 9.224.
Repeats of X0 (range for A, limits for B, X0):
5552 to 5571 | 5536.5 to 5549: -1.5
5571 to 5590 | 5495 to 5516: 0.5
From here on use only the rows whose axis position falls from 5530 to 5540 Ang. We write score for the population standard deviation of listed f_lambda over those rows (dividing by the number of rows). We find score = 1.29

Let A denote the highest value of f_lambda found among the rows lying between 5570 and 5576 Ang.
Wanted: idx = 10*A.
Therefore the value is 116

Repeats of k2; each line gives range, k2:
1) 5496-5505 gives 6.5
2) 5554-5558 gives 7.5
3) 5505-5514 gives 7.2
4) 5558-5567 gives 7.9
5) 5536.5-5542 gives 8.0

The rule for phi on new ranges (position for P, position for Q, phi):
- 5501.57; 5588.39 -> 2.2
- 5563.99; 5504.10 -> 1.1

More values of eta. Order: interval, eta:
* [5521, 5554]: 5538.43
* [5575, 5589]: 5578.10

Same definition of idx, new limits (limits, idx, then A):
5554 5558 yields 120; 12.01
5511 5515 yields 115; 11.48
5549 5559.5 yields 120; 12.01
